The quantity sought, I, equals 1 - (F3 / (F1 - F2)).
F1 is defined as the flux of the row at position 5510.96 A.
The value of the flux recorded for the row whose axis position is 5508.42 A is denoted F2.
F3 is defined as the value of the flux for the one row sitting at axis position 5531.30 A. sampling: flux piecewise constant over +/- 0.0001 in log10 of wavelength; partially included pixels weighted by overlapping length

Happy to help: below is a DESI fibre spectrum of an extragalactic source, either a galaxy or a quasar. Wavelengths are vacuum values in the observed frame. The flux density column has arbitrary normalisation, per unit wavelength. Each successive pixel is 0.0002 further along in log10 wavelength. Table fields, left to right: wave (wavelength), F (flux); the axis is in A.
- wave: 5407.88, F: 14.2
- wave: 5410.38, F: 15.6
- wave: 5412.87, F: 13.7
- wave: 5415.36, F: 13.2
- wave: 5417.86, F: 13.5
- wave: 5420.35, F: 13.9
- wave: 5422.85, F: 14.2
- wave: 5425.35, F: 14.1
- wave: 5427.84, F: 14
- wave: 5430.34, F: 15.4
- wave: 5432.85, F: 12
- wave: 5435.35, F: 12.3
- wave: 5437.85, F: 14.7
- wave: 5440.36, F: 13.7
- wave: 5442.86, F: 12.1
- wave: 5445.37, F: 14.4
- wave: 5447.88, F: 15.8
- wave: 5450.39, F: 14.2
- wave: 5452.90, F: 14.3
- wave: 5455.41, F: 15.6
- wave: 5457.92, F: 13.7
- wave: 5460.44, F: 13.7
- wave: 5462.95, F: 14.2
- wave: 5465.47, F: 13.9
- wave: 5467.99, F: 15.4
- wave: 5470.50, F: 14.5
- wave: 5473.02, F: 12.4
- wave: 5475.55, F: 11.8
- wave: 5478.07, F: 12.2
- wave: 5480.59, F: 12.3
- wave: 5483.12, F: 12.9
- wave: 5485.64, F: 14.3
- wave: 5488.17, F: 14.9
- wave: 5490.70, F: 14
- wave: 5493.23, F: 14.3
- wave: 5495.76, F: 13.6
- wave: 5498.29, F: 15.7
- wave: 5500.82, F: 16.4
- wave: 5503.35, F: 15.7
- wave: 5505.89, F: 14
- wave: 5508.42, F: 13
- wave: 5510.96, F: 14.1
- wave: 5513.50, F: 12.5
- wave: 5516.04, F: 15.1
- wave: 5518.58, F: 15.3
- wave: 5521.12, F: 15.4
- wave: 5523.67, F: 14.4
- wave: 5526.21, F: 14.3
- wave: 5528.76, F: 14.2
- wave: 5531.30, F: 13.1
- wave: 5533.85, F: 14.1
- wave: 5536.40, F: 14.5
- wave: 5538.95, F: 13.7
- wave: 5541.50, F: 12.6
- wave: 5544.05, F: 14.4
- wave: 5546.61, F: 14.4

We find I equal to -11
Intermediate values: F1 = 14.1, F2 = 13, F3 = 13.1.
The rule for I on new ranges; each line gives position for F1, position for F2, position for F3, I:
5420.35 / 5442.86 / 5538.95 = -7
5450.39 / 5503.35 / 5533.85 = 10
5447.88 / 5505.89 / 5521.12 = -8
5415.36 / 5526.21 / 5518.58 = 15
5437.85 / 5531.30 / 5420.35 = -8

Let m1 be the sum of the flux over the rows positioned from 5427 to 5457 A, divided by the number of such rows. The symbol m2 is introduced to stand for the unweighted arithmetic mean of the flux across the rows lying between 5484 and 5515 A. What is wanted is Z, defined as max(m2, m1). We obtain 14.4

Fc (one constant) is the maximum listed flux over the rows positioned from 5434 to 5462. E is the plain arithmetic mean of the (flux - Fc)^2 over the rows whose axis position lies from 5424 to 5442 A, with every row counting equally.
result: 5.5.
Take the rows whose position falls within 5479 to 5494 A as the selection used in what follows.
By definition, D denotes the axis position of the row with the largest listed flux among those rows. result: 5488.17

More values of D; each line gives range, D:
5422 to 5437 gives 5430.34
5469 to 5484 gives 5470.50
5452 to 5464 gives 5455.41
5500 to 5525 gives 5500.82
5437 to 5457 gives 5447.88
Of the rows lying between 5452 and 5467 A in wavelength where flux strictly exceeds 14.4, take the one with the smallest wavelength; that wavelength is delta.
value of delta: 5455.41 A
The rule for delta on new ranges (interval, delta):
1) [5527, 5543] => 5536.40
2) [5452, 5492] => 5455.41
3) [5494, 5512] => 5498.29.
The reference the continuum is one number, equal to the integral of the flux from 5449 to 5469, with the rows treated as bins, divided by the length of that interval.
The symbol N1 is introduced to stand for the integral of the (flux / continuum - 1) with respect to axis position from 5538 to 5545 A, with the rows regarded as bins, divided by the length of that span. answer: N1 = -0.059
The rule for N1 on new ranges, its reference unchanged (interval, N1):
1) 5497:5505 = 0.102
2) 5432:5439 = -0.093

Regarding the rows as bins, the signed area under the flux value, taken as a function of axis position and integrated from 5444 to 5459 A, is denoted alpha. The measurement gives 220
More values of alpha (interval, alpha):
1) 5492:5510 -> 264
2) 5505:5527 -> 313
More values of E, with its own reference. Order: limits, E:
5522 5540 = 3.3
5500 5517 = 3.7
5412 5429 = 4.1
